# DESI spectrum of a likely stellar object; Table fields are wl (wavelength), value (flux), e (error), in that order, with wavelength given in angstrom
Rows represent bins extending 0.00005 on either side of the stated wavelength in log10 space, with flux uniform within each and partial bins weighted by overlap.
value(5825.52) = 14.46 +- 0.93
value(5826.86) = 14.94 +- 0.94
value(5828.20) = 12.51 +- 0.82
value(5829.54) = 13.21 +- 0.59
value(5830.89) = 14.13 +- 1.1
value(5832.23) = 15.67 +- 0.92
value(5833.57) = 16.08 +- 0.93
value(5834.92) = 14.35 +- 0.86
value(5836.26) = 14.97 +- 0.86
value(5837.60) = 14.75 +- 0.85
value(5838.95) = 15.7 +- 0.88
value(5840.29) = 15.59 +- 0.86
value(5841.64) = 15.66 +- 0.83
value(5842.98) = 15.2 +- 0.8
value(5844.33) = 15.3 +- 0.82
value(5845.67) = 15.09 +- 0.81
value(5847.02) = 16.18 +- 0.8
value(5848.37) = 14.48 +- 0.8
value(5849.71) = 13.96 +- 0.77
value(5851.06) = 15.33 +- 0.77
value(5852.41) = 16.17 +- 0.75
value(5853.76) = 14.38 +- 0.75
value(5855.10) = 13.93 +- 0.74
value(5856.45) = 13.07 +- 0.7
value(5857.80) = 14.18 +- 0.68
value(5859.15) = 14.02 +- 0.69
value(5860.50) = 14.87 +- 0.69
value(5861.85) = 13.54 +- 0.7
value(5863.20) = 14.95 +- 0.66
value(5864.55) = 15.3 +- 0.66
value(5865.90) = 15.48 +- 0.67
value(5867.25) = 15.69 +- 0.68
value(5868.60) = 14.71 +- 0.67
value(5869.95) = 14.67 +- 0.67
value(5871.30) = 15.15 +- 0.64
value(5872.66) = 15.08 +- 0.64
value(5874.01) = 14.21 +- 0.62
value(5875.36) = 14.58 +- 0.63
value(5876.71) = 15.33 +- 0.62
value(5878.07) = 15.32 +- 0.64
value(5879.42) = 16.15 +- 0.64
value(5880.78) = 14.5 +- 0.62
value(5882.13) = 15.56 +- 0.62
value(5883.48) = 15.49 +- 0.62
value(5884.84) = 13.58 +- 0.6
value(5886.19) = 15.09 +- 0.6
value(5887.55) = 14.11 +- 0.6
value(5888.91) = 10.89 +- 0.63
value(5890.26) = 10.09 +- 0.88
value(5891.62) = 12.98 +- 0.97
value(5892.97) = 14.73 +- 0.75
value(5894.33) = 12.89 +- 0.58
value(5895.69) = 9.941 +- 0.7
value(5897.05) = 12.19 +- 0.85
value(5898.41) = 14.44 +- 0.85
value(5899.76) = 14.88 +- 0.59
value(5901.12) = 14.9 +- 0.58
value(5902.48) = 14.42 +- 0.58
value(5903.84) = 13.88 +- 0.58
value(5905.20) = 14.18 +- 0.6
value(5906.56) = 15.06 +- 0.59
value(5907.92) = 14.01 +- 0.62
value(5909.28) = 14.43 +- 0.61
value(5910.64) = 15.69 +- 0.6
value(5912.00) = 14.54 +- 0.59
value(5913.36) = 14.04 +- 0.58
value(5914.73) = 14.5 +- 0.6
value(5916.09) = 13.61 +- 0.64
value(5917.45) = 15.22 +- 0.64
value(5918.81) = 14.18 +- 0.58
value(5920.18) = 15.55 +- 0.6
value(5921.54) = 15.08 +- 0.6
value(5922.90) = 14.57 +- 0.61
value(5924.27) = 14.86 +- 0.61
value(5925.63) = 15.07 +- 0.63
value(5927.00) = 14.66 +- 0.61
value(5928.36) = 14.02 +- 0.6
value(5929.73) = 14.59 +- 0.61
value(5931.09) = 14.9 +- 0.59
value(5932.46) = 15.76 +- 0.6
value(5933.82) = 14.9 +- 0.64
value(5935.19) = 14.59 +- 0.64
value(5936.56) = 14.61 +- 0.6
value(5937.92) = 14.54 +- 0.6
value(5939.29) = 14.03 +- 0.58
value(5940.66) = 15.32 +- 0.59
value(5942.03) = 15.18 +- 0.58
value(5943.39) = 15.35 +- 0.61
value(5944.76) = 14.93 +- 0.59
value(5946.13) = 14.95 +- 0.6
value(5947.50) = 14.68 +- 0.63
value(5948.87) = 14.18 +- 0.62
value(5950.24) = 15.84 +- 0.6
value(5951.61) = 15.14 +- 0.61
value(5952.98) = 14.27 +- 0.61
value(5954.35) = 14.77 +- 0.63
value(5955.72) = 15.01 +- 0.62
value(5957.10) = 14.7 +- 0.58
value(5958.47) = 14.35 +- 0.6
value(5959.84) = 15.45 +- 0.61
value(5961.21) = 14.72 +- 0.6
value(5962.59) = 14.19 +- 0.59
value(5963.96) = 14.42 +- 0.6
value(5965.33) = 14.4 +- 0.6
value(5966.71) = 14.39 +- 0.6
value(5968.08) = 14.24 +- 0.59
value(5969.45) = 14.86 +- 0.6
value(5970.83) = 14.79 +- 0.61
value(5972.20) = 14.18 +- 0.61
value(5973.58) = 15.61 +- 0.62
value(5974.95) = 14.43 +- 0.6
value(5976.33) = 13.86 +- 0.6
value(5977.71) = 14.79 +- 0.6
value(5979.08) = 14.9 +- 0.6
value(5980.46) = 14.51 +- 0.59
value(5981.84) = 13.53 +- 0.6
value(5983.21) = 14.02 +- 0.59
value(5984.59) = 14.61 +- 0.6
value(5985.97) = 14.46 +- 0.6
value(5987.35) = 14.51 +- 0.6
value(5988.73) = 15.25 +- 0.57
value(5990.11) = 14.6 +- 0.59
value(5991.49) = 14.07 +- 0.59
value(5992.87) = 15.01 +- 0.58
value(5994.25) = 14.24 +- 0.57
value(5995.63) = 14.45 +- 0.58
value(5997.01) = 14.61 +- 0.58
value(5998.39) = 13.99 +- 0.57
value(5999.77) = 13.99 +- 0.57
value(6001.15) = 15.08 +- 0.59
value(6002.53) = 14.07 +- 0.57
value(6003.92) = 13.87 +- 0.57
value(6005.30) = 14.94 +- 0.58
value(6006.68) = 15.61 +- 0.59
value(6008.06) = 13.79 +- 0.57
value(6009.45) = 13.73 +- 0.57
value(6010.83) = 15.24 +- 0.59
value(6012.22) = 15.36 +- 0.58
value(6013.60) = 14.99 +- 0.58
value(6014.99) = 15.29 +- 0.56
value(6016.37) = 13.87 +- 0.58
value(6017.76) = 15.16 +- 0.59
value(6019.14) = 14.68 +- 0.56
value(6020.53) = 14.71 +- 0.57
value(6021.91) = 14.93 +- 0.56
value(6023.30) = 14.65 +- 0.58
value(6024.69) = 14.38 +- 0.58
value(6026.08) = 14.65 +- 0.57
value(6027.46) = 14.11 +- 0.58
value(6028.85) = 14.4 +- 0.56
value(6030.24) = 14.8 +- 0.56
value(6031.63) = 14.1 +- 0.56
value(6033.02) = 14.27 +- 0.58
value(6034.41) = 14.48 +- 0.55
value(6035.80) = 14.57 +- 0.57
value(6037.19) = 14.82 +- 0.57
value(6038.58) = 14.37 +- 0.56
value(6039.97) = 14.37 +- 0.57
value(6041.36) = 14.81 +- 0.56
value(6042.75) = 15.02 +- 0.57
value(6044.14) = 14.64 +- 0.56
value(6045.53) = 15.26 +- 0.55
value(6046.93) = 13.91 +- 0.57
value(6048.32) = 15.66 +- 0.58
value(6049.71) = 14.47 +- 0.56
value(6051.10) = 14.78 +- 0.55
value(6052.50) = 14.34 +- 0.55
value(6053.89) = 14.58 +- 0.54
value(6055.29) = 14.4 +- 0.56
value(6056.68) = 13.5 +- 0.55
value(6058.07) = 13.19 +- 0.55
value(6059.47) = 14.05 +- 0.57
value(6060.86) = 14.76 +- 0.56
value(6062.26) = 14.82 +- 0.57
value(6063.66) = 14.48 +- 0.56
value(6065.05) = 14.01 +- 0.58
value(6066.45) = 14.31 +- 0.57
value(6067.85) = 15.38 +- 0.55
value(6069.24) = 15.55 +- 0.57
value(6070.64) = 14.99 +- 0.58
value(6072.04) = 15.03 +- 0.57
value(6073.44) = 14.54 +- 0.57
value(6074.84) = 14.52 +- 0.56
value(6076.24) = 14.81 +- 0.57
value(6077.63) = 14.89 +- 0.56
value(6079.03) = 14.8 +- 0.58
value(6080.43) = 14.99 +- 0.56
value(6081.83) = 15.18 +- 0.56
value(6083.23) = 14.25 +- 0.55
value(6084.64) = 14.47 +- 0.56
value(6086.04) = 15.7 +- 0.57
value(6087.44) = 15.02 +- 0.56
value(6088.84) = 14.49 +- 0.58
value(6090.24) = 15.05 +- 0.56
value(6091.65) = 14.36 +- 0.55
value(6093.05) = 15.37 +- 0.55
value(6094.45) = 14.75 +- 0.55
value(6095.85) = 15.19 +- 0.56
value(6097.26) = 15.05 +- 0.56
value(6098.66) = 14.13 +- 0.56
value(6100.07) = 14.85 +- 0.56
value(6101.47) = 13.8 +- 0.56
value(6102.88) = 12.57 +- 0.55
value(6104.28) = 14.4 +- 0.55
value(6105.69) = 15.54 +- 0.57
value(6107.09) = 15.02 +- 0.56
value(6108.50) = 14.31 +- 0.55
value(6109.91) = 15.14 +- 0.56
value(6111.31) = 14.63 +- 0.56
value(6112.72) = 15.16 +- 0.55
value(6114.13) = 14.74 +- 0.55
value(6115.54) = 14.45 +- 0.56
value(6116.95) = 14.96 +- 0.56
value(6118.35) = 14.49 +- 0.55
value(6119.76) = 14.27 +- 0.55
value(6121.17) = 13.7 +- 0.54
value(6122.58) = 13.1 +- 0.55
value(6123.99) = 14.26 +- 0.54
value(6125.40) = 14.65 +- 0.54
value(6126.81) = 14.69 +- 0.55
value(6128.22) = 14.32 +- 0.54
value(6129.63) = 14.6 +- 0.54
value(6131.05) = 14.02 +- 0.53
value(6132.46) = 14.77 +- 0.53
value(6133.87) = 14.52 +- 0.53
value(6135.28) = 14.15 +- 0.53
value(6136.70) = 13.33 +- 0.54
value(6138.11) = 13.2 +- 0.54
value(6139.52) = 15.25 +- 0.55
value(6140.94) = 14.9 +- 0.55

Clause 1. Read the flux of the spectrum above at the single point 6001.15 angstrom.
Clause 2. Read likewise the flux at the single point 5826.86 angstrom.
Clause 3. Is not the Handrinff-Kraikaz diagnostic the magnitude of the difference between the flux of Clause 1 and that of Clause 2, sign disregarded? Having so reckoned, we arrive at 0.14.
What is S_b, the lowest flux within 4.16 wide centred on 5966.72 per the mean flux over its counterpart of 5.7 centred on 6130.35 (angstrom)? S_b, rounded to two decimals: 0.99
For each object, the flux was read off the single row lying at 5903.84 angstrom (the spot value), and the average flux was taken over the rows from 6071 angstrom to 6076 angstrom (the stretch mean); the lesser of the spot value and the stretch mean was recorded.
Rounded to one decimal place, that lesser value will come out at 13.9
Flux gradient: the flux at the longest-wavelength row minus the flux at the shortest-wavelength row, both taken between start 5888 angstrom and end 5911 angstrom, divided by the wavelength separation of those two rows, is 0.22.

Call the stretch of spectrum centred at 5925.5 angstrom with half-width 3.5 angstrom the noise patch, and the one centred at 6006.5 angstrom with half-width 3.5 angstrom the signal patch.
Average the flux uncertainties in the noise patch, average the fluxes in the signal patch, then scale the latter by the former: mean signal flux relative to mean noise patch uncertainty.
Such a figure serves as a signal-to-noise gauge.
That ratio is 23.5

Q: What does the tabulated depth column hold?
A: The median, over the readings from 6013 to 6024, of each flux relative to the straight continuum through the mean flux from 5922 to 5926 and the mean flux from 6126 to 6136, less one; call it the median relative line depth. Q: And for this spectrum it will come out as 0.012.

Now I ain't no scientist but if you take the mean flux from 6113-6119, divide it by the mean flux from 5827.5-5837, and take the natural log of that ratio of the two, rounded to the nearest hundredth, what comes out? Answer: 0.02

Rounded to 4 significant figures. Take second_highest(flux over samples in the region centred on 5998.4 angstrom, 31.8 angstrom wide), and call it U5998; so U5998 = 15.36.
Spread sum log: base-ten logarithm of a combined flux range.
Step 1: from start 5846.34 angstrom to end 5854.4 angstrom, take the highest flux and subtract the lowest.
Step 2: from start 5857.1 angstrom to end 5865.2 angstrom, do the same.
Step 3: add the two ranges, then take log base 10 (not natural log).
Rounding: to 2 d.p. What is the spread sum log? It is 0.60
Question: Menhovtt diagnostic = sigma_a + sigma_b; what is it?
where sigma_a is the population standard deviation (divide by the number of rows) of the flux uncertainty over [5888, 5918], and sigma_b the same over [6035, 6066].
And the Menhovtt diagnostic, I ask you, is 0.12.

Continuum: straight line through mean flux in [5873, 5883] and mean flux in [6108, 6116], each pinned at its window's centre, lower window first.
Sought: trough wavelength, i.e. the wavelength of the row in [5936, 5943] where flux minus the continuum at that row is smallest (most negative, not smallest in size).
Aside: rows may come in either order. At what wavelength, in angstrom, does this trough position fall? 5939.29 angstrom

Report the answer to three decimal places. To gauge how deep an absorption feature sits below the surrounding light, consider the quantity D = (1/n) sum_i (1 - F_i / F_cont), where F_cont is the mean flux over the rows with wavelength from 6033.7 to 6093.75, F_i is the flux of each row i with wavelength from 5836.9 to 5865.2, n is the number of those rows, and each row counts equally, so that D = -0.011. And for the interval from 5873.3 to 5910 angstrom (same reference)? 0.046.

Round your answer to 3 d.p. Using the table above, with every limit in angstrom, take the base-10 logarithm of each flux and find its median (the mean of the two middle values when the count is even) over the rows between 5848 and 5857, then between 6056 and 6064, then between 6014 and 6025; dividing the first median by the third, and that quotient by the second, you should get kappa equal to 0.859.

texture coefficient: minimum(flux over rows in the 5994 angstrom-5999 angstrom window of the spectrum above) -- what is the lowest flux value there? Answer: 13.99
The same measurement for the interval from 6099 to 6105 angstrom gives 12.57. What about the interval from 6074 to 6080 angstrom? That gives 14.52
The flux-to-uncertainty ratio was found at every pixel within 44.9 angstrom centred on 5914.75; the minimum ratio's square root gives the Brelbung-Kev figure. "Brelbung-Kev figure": 3.8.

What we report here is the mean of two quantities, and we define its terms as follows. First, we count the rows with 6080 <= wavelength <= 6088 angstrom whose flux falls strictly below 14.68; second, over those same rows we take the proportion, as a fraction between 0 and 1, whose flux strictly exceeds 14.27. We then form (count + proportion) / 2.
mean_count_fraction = 1.4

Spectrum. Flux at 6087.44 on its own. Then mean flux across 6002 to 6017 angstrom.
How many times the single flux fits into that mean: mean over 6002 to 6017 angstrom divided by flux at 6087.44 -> 0.973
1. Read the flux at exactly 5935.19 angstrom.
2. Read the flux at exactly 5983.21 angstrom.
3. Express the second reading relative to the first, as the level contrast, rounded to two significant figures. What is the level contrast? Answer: 0.96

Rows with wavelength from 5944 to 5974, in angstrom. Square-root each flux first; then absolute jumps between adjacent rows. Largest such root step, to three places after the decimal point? 0.214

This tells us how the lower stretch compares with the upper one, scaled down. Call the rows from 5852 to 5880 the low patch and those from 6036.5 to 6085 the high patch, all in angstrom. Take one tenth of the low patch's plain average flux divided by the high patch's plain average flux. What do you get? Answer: 0.101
